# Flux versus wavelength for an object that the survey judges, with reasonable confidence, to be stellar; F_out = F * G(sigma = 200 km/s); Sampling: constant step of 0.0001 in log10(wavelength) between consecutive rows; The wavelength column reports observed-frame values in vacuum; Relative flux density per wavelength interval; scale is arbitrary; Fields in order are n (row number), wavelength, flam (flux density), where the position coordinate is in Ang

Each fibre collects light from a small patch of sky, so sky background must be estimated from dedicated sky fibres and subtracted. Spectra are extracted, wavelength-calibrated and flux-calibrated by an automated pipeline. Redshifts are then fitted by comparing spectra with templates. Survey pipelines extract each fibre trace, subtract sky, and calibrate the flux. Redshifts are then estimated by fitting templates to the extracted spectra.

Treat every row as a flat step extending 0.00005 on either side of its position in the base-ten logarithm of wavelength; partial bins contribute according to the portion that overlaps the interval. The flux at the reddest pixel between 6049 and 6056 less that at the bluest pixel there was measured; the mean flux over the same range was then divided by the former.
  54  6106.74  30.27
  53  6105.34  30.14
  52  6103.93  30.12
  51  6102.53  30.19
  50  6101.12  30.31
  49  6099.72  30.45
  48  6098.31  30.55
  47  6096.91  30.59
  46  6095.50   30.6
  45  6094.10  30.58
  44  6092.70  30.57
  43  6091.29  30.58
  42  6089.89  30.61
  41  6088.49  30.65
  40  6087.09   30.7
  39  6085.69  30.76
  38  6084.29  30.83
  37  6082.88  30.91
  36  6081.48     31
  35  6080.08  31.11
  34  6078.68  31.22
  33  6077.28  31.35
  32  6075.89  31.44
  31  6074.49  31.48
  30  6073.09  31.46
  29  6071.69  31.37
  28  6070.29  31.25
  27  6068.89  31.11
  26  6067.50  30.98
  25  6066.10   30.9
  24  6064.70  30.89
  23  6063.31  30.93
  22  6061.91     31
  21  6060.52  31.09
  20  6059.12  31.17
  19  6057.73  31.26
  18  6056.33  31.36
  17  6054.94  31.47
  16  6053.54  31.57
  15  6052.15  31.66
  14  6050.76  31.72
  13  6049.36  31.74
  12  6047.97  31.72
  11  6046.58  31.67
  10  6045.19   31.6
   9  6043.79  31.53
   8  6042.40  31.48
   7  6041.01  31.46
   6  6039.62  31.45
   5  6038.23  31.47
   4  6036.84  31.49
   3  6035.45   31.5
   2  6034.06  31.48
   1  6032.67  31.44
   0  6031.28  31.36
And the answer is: -117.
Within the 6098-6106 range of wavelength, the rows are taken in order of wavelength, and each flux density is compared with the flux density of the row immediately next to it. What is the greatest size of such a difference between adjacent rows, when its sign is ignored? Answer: 0.140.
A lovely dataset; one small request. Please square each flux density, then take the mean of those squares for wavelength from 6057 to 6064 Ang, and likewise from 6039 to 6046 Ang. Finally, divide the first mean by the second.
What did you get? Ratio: 0.974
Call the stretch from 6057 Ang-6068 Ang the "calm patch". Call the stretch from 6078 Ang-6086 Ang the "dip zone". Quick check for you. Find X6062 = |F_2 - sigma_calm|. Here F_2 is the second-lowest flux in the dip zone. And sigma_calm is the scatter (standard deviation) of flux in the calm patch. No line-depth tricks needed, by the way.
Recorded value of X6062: 30.7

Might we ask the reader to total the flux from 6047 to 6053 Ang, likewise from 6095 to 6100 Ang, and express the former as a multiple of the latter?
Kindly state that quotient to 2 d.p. 1.04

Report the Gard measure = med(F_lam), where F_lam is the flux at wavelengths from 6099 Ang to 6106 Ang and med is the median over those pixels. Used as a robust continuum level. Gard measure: 30.19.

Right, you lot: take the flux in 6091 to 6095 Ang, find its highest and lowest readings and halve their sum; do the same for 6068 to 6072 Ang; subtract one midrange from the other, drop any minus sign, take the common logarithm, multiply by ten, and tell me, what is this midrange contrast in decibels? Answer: -1.8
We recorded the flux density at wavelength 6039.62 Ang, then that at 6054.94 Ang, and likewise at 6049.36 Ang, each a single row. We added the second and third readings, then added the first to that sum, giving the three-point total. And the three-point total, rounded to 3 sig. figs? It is 94.7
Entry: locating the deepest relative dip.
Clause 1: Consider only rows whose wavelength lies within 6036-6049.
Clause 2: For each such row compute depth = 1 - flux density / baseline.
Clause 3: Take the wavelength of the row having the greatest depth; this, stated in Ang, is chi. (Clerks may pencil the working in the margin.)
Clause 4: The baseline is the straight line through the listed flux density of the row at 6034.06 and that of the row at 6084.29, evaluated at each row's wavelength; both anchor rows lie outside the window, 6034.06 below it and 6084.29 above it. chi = 6039.62 Ang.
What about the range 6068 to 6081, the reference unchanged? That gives 6068.89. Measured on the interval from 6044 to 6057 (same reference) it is 6056.33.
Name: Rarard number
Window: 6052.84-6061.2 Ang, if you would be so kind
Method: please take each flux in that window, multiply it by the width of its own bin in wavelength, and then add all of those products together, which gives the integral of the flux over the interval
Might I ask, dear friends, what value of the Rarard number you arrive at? 262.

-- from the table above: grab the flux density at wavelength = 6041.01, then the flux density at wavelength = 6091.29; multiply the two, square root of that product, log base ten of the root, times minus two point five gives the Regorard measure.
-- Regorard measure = -3.73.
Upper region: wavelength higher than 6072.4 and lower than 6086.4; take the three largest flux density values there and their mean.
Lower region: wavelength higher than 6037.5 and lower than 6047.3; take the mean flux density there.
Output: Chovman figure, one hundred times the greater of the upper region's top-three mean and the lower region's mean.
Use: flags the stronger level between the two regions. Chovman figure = 3152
